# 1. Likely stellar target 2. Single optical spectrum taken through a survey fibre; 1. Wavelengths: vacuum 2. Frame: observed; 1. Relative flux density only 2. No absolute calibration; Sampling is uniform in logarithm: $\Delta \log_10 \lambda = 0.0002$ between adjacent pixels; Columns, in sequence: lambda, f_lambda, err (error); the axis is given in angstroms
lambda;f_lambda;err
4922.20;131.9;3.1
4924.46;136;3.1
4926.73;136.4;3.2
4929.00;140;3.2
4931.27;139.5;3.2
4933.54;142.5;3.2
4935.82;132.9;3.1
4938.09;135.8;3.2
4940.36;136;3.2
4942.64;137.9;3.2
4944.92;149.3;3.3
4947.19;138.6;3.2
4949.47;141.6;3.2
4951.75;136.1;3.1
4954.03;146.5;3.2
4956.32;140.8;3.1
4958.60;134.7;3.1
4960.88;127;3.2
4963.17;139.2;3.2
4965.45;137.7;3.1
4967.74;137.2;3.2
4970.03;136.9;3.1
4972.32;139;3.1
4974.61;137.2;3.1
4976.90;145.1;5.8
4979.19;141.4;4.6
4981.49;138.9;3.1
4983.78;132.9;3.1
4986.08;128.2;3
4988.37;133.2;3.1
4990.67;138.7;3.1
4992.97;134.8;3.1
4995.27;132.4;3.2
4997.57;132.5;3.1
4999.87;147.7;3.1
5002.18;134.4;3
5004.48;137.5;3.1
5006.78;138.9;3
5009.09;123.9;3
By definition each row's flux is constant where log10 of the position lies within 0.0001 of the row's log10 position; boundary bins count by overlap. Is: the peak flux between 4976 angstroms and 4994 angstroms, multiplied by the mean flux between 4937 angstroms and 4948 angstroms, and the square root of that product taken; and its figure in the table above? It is 142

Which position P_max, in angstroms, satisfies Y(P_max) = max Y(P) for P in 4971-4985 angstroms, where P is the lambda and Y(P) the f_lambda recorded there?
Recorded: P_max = 4976.90 angstroms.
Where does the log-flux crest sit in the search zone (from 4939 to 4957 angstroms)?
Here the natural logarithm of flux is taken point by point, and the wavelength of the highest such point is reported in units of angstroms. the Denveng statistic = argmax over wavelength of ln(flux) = 4944.92 angstroms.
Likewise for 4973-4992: 4976.90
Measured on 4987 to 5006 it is 4999.87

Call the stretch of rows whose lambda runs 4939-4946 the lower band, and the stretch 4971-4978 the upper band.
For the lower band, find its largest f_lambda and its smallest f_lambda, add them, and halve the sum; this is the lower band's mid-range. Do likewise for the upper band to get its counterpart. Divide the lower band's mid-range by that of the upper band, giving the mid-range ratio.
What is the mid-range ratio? 1.01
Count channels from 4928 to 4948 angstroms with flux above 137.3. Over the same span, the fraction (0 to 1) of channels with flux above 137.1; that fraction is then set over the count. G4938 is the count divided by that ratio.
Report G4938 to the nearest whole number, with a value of 54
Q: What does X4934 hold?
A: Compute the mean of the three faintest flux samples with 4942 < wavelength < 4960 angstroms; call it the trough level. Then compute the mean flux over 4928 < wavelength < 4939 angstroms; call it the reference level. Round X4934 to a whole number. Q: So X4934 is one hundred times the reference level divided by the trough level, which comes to 101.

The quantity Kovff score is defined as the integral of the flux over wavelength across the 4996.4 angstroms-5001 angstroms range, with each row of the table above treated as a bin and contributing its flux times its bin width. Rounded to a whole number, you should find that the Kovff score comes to 645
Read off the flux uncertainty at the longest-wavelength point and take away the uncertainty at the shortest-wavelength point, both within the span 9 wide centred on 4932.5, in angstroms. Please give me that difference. -0.10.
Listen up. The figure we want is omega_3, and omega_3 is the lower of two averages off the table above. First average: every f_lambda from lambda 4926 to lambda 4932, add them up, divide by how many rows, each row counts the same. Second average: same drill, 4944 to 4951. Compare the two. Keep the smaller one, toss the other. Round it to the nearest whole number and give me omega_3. 139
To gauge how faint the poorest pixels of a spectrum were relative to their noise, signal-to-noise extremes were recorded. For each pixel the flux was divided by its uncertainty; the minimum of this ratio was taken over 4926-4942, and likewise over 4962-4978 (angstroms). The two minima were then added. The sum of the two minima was 67.5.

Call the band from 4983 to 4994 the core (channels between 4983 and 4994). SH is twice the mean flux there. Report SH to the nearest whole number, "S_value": 267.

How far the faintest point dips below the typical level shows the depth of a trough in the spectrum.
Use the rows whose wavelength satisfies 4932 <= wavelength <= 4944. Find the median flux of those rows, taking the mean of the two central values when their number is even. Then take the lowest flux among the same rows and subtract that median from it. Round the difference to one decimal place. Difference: -3.1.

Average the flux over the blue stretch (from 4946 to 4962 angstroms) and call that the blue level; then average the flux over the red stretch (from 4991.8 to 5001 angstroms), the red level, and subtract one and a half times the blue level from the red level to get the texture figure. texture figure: -70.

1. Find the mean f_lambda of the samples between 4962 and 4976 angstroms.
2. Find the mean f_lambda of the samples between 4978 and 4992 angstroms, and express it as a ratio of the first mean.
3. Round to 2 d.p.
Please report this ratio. 0.98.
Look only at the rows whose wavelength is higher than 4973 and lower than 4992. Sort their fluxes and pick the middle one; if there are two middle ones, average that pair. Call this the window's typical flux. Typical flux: 138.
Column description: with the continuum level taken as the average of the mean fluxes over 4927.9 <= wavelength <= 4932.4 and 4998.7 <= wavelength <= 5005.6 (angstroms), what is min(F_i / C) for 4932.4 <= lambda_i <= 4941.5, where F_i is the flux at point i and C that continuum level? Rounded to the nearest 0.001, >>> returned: 0.951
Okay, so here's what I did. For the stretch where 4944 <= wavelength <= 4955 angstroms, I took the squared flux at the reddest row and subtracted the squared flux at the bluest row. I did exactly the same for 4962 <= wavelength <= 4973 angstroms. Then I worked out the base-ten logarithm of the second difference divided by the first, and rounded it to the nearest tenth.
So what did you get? -1.2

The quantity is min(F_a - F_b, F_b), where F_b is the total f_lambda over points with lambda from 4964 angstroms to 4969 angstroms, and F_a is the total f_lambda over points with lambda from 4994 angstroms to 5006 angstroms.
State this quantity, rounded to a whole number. 275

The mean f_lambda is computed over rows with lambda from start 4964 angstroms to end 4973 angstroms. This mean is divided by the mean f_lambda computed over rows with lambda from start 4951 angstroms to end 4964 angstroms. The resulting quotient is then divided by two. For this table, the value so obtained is 0.501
